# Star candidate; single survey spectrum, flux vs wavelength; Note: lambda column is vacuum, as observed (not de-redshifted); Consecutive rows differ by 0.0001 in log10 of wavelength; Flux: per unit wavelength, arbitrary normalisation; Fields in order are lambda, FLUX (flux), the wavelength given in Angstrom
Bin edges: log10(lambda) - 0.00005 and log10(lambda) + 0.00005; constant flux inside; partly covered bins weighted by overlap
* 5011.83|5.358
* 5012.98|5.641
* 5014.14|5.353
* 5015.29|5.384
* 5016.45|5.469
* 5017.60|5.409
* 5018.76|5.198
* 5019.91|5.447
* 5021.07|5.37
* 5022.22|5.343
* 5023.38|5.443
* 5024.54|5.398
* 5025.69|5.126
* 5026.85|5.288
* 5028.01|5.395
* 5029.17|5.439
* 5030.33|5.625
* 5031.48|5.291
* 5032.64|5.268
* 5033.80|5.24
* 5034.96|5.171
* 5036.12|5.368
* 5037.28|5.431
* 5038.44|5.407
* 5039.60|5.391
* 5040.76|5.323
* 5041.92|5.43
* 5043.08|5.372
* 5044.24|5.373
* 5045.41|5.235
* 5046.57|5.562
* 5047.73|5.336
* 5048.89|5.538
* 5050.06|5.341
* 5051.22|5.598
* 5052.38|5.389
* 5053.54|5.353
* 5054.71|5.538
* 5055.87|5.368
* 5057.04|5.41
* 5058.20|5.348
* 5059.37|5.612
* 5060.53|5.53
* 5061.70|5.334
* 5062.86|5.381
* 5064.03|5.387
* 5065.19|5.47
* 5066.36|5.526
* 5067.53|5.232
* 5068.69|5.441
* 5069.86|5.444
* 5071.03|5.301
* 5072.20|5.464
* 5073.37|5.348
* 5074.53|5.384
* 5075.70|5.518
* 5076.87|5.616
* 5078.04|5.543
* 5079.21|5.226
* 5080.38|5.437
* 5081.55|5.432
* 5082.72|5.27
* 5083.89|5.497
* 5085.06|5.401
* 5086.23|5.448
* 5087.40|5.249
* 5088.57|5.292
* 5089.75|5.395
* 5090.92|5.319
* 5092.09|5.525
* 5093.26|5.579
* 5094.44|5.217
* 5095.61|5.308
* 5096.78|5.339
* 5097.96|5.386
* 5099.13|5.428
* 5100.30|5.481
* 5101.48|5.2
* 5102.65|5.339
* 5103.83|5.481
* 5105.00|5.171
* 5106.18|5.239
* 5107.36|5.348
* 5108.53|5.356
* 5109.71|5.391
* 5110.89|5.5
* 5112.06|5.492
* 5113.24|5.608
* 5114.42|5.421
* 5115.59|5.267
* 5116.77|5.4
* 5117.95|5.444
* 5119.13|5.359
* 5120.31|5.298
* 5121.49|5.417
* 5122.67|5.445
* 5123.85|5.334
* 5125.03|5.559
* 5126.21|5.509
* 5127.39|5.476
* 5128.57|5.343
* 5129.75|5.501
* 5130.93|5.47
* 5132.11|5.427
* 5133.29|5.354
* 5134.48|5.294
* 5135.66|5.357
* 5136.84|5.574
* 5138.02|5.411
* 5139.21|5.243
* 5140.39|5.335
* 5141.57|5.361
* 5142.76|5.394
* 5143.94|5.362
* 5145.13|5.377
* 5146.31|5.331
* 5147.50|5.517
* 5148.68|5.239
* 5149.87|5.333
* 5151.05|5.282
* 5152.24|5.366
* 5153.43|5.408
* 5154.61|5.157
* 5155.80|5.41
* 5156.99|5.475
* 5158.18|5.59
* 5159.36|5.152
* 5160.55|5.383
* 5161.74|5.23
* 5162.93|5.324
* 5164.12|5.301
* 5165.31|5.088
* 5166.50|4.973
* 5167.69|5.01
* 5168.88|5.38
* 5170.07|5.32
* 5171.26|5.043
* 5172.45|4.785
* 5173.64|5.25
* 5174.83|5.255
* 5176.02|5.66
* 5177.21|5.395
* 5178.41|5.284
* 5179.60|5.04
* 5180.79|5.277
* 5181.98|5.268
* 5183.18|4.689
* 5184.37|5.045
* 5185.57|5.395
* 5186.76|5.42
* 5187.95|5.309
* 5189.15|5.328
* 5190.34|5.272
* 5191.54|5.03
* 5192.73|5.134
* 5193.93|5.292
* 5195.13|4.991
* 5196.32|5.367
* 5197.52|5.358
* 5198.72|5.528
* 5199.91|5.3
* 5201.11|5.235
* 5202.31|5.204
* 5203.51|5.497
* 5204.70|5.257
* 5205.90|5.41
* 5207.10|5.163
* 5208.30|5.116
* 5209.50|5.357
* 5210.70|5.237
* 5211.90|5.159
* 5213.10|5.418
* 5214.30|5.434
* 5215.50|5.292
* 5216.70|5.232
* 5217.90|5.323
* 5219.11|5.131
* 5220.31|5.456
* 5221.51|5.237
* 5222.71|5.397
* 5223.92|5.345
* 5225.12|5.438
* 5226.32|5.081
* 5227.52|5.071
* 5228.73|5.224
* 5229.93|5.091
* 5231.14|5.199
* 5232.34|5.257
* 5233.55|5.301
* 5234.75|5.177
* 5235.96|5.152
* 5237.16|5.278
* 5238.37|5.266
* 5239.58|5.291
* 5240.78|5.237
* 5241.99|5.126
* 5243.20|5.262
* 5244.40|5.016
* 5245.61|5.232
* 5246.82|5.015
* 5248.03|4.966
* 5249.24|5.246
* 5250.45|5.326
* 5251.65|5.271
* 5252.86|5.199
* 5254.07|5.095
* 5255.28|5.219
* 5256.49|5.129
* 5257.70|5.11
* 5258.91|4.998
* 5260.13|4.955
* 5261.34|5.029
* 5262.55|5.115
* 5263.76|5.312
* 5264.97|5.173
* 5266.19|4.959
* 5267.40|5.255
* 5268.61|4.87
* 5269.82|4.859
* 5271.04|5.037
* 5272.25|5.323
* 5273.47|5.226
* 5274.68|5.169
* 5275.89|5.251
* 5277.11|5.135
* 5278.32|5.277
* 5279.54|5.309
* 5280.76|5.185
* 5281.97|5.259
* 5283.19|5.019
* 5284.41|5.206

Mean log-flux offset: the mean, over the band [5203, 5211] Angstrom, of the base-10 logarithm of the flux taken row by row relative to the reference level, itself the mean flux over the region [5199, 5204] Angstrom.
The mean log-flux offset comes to -0.002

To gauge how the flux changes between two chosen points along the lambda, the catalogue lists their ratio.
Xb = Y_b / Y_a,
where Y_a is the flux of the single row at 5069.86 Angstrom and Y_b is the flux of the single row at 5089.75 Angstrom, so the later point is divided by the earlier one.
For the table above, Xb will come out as 0.991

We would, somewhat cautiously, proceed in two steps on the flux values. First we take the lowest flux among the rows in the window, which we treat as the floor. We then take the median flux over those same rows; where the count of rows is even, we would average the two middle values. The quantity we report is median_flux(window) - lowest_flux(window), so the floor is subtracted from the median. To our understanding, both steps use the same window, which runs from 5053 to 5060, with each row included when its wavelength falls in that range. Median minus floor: 0.041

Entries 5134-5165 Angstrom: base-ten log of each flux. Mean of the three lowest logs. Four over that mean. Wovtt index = 5.60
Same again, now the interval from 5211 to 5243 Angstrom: 5.67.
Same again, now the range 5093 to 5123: 5.59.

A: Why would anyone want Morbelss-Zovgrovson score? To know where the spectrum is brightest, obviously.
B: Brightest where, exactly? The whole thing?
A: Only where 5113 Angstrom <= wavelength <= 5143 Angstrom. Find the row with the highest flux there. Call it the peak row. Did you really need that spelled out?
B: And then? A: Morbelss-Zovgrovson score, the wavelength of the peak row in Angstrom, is 5113.24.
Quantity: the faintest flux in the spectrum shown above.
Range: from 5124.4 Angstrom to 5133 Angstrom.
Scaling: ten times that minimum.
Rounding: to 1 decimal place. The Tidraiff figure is 53.4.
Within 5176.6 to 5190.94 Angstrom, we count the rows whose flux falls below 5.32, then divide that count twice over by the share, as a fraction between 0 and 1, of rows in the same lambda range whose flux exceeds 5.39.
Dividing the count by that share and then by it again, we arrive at 128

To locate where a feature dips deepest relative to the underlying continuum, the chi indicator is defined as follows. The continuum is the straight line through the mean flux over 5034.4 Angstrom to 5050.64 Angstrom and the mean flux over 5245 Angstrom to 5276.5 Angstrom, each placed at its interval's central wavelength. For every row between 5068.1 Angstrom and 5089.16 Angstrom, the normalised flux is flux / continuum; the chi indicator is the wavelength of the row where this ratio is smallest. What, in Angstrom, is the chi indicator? 5079.21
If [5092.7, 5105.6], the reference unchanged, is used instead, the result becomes 5105.00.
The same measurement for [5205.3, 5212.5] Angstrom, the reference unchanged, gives 5208.30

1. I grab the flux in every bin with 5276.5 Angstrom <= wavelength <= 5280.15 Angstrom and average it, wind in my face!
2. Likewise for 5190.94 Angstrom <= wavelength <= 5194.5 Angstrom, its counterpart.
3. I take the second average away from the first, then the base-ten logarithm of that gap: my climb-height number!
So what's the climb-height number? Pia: -1.1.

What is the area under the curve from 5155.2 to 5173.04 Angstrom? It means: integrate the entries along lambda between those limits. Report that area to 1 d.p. 93.3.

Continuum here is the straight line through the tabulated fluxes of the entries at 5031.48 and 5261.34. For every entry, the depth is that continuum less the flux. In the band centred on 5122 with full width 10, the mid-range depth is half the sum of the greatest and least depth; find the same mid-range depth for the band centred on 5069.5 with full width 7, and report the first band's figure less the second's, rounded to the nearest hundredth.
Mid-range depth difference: -0.11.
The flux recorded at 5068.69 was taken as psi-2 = 5.441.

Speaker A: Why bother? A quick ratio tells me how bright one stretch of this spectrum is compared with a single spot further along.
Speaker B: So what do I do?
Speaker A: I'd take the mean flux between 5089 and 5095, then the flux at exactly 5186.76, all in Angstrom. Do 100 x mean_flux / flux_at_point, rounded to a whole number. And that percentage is 100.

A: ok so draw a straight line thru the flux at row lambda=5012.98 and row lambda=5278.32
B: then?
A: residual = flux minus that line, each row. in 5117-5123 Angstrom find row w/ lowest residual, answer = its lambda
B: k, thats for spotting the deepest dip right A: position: 5120.31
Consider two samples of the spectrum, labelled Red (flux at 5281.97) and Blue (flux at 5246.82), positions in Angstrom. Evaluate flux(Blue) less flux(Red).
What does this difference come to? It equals -0.24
